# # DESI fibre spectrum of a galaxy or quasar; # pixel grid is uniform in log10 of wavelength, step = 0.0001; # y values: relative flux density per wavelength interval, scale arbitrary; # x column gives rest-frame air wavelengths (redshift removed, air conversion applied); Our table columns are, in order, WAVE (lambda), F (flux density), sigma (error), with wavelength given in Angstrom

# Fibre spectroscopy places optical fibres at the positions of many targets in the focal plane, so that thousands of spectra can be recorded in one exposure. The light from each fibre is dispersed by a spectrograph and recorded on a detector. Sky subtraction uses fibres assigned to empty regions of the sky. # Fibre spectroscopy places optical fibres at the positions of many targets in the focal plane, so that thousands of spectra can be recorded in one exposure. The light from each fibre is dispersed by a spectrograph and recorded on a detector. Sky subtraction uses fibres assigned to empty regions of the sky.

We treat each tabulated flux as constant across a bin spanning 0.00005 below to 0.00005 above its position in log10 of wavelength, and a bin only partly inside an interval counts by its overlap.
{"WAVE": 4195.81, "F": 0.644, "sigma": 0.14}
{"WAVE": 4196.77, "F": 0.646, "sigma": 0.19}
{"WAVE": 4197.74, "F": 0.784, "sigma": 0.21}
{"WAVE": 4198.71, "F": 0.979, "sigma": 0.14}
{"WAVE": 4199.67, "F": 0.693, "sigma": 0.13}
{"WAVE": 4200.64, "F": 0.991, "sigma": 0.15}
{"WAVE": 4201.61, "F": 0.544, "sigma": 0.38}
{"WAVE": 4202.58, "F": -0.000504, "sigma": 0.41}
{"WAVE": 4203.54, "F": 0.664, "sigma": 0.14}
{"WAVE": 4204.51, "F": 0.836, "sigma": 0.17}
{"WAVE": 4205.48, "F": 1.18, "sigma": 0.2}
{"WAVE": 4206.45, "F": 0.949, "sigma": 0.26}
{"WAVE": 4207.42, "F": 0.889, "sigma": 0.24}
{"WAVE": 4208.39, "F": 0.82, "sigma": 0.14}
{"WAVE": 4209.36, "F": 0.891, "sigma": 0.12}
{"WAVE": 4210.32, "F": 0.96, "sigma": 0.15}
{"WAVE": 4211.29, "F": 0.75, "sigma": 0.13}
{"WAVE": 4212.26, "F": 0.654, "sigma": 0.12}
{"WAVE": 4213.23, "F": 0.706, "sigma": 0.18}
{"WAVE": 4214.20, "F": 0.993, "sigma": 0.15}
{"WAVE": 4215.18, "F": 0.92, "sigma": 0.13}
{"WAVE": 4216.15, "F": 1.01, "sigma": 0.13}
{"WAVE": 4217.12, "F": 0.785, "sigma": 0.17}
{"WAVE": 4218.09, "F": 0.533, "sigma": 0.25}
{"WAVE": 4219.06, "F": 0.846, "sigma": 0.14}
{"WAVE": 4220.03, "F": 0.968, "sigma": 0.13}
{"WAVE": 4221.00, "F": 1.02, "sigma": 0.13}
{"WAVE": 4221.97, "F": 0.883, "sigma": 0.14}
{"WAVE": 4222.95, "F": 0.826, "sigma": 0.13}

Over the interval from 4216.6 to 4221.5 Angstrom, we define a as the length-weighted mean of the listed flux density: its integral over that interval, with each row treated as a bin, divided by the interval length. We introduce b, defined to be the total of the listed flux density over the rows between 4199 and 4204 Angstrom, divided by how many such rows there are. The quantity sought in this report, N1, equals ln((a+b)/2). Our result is -0.35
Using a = 0.83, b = 0.578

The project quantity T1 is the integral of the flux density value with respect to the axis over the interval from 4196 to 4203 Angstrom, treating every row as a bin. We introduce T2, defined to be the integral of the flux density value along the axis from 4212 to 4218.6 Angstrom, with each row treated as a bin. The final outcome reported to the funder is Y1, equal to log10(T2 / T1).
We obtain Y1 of 0.06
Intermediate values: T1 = 4.67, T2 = 5.3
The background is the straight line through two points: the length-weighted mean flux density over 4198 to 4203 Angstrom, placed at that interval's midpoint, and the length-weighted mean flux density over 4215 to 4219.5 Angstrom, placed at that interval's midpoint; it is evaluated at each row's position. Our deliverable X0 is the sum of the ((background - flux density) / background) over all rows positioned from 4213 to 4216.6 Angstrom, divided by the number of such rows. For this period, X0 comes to -0.15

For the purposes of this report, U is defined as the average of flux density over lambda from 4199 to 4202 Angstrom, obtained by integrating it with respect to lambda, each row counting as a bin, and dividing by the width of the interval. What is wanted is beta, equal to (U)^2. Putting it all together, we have 0.58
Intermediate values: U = 0.76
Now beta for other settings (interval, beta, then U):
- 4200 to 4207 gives 0.54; 0.74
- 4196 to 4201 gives 0.65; 0.80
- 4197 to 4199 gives 0.70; 0.84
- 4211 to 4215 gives 0.62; 0.79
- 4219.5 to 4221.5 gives 0.98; 0.99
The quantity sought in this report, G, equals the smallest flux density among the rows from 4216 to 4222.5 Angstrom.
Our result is 0.533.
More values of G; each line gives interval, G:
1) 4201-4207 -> -0.000504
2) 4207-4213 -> 0.654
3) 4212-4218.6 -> 0.533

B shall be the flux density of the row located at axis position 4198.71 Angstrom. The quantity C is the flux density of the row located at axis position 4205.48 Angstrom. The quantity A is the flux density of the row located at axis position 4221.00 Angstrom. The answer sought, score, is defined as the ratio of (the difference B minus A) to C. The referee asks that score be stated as -0.03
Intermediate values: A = 1.02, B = 0.979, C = 1.18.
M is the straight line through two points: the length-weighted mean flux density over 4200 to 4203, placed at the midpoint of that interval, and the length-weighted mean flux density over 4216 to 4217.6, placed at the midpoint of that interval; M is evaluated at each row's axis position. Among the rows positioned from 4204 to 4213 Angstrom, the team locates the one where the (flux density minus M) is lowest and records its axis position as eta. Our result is 4212.26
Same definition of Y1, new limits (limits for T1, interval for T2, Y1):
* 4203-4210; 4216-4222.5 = -0.05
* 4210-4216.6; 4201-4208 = -0.04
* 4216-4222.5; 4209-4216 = 0.03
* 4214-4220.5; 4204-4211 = 0.07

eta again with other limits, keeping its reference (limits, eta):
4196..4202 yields 4201.61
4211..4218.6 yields 4218.09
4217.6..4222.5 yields 4218.09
